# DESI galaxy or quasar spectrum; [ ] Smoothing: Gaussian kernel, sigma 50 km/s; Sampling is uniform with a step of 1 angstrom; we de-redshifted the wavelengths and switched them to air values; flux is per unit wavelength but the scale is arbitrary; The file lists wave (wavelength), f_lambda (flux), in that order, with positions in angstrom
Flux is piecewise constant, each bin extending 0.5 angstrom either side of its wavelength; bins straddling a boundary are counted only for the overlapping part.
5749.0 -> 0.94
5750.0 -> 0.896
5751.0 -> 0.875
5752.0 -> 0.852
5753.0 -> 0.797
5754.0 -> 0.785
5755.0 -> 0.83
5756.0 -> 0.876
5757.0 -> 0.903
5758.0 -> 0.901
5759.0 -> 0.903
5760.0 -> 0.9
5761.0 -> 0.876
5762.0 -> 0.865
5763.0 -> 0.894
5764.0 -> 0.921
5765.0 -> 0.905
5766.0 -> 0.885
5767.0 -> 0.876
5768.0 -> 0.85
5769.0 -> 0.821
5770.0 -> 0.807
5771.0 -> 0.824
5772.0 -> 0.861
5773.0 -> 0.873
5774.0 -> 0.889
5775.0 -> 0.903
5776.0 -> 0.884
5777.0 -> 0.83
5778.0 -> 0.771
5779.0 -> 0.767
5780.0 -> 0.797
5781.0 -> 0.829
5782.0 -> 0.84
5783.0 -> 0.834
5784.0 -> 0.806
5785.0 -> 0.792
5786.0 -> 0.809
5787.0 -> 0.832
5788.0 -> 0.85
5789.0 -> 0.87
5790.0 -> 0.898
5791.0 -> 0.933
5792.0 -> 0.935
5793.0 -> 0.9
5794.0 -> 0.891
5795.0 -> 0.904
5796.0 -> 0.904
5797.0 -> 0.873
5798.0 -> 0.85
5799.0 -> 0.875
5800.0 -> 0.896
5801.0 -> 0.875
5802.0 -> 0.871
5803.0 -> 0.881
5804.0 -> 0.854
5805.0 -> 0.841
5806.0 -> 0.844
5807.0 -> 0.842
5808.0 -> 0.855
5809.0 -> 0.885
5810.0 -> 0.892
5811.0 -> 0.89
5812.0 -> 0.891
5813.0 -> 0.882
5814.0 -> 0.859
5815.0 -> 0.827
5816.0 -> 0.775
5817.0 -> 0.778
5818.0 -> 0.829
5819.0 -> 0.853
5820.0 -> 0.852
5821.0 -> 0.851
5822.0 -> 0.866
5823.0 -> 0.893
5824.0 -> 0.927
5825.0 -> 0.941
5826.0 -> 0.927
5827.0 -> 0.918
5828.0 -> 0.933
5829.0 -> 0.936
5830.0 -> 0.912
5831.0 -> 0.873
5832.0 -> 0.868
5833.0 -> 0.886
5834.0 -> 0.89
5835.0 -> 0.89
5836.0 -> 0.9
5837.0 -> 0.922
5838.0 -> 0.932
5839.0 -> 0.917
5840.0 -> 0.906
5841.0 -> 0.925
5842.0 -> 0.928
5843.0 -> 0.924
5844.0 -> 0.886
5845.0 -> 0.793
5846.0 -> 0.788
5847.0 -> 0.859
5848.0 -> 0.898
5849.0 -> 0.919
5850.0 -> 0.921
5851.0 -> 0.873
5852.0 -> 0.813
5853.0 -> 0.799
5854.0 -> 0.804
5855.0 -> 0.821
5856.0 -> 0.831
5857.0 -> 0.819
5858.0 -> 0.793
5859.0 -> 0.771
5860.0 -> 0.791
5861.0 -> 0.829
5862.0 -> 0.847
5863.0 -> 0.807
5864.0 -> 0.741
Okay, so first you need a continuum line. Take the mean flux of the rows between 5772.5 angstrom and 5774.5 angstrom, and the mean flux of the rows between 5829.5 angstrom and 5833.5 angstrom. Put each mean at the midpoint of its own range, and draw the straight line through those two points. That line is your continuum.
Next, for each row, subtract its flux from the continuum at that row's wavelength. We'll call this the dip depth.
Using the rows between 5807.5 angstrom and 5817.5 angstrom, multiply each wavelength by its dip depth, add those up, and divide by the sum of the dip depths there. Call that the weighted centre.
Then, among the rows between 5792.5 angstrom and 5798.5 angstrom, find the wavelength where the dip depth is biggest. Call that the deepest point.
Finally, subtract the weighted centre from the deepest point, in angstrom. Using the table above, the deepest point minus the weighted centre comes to -17.7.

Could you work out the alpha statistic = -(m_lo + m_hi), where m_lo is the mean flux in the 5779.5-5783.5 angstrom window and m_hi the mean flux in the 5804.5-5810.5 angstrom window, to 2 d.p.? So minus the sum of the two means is -1.68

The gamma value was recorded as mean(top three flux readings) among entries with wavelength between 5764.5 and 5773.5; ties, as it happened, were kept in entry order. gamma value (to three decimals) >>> 0.889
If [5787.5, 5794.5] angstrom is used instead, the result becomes 0.923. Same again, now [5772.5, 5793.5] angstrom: 0.924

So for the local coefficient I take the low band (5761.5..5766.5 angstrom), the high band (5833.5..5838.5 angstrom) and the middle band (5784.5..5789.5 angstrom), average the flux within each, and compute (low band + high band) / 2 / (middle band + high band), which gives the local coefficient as 0.518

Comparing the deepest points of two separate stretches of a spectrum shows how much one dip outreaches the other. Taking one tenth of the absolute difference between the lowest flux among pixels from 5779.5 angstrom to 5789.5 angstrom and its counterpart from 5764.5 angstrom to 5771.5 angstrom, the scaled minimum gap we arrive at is 0.0015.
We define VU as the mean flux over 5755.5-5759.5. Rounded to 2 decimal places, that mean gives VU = 0.90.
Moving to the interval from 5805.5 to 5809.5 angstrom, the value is 0.86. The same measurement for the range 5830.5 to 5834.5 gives 0.88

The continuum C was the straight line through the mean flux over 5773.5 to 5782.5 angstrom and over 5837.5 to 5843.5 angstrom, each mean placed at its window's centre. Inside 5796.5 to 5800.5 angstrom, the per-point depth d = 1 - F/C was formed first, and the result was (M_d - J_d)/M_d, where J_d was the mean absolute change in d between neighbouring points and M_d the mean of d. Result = 3.2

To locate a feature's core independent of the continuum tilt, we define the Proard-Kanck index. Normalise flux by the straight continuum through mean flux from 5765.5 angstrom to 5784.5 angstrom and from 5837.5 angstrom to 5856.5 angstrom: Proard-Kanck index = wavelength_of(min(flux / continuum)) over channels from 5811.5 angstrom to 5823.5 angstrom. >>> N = 5816.0 angstrom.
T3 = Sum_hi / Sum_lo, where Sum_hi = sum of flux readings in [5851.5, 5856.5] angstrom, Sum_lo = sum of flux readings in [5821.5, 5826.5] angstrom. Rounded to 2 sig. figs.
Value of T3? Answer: 0.89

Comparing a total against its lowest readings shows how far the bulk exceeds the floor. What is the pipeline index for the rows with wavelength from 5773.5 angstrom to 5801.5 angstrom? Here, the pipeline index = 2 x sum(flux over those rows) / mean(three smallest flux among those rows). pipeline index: 61.9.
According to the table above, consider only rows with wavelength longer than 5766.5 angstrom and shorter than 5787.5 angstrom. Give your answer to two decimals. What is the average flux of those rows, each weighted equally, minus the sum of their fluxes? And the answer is -16.66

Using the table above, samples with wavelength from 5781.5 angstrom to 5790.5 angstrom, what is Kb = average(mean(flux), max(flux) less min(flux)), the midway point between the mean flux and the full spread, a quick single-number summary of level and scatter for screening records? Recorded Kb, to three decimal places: 0.471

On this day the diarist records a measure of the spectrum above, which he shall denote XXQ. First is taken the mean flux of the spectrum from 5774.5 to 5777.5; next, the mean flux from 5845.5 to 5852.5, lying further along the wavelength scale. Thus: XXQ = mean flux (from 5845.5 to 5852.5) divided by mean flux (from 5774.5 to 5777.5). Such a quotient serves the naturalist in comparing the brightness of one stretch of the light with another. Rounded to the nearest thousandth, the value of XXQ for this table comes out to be 0.994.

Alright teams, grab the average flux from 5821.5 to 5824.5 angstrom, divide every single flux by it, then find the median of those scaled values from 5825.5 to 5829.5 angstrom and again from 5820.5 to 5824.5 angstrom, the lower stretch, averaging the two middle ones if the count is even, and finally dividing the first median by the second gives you 1.06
